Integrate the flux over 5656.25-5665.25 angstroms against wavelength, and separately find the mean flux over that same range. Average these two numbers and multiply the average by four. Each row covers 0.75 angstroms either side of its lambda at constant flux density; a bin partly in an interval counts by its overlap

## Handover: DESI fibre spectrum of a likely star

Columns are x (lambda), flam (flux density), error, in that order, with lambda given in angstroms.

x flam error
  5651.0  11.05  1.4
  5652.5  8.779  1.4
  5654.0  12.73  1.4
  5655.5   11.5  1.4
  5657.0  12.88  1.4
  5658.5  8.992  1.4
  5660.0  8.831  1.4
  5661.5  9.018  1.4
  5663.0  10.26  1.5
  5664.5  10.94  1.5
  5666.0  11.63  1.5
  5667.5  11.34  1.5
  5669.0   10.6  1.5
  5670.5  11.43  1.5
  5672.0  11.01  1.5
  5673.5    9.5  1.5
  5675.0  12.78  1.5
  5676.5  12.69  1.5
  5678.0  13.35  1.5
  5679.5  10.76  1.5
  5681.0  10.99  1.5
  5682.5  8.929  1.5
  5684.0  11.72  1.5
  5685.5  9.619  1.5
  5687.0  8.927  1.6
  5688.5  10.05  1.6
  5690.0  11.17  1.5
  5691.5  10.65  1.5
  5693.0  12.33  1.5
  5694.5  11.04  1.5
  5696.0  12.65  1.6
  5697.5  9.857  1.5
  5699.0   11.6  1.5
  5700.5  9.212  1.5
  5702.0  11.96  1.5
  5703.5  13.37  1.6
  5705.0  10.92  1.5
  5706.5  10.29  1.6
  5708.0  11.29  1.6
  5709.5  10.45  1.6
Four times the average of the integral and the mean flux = 203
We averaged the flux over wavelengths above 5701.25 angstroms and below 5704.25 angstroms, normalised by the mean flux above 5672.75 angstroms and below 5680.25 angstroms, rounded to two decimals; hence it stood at 1.07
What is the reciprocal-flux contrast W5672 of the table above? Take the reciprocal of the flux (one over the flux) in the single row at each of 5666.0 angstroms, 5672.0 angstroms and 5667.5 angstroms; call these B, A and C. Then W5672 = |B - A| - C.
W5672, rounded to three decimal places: -0.083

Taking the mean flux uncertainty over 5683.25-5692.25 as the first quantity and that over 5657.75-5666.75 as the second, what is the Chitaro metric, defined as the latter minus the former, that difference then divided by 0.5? -0.17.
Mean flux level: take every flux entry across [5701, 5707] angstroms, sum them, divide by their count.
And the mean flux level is 11.6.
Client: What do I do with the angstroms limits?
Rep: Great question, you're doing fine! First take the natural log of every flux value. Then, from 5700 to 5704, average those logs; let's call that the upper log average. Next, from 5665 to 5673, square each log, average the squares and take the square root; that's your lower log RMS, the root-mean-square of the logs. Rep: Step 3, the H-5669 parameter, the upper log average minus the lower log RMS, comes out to 0.02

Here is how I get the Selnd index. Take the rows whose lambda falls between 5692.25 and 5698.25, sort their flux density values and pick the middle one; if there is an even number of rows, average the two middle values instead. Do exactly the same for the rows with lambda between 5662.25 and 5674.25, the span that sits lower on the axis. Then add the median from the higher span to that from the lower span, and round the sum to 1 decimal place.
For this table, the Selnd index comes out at 22.7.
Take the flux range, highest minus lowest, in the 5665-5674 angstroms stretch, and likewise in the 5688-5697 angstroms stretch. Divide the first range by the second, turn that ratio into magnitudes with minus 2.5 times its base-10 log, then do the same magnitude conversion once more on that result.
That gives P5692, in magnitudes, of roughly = 1.7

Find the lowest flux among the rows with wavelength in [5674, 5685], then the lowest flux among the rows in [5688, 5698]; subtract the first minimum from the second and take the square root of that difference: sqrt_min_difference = 1.0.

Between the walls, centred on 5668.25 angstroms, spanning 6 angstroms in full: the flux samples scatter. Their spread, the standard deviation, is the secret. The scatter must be 0.4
